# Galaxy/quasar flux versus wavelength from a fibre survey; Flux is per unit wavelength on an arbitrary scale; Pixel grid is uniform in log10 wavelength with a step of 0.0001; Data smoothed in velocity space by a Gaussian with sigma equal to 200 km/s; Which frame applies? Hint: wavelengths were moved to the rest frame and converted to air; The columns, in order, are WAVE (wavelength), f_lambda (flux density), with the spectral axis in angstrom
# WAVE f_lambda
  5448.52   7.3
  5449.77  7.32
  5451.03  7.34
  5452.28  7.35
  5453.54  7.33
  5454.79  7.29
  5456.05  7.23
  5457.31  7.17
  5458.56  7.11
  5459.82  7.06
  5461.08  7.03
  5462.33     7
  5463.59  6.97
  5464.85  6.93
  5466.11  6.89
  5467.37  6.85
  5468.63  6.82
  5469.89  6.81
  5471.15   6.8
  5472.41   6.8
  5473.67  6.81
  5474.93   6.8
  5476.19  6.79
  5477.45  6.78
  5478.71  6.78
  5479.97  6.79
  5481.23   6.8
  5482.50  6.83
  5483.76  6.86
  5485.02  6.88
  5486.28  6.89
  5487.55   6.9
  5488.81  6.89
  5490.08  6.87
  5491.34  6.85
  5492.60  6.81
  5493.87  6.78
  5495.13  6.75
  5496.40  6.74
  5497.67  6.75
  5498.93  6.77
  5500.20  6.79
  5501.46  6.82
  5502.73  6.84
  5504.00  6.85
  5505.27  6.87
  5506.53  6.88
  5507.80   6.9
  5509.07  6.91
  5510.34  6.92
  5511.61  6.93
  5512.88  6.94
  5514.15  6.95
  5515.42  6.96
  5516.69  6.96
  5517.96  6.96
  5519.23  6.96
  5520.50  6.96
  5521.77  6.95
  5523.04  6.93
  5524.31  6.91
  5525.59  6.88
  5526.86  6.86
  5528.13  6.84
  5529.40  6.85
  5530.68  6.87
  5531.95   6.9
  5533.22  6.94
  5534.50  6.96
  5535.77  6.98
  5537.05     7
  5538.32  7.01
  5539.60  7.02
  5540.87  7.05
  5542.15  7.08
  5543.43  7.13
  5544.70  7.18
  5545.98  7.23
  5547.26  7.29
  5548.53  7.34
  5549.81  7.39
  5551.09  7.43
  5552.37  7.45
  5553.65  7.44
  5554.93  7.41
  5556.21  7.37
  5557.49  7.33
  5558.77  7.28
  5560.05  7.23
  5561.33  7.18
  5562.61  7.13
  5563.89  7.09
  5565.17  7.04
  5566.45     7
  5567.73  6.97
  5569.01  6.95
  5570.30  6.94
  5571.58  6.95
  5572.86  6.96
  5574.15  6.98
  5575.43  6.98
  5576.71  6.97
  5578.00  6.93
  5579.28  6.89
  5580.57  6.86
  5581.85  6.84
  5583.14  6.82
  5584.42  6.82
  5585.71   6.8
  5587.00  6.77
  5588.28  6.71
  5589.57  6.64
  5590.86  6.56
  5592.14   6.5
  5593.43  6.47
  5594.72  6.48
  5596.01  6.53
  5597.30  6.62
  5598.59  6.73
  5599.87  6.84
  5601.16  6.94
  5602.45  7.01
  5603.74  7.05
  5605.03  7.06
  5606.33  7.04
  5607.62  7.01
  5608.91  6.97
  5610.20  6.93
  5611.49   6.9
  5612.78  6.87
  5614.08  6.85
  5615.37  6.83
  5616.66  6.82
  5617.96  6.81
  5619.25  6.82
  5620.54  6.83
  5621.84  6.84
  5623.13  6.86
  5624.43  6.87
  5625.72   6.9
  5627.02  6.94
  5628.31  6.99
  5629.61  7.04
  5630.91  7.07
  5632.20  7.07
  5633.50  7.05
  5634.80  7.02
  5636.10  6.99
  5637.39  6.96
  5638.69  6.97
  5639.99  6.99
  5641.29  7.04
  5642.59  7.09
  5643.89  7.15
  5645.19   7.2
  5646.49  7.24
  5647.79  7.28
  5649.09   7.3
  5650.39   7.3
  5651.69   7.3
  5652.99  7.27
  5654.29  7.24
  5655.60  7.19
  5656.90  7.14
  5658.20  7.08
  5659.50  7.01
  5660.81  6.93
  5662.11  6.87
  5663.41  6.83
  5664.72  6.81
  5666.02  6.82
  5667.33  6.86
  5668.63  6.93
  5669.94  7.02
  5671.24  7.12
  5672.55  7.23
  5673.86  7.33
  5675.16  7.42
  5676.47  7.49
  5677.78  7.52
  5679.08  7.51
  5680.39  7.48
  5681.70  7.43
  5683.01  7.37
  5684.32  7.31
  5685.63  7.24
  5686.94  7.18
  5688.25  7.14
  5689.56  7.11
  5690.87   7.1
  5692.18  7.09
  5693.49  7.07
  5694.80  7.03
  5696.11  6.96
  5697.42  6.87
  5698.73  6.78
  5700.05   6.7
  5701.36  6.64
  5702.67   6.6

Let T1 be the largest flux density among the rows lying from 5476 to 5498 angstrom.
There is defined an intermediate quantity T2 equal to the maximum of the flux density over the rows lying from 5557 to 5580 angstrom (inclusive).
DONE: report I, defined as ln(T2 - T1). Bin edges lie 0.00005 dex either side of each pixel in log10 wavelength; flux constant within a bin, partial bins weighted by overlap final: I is -0.84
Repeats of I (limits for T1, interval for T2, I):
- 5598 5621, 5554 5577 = -1.05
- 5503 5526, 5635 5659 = -1.08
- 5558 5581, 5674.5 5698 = -1.43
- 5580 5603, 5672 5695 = -0.67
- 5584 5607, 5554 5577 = -1.05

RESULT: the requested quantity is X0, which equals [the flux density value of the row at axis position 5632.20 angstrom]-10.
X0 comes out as -2.93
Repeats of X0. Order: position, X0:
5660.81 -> -3.07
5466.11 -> -3.11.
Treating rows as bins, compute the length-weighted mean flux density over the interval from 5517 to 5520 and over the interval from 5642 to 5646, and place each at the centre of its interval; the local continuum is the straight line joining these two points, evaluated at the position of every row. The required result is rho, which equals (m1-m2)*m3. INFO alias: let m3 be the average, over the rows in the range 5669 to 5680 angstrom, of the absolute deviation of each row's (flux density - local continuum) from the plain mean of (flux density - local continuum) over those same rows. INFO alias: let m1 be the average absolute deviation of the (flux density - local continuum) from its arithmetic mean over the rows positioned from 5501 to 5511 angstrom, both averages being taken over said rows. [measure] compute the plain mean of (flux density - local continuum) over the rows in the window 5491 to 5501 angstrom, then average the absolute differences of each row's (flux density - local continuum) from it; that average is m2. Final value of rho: -0.0007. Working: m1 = 0.025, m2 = 0.029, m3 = 0.151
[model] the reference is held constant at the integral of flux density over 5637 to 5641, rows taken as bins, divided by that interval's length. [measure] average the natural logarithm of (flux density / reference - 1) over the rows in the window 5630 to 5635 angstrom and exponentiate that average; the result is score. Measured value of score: 0.011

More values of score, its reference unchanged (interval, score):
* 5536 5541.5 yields 0.006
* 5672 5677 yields 0.055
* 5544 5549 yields 0.040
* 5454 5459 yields 0.031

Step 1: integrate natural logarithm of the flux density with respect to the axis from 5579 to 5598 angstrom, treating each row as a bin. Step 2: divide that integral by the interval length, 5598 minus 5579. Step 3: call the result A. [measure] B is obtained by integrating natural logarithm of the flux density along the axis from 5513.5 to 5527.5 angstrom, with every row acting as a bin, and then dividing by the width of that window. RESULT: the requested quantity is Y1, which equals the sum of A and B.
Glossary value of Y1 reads 3.84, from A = 1.90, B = 1.94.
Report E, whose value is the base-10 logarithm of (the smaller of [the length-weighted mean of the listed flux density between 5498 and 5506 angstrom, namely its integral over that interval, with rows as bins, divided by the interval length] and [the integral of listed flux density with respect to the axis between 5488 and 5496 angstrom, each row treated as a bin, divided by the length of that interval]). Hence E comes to 0.834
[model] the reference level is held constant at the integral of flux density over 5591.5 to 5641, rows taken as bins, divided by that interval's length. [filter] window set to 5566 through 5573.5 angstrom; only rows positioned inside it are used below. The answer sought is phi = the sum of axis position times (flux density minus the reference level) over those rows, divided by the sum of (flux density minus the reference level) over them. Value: 5569.3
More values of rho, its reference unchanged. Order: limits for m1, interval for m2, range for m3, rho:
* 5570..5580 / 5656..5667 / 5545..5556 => -0.0052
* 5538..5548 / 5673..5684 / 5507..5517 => 0.0004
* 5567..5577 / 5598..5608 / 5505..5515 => -0.0015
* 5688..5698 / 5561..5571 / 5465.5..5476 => -0.0001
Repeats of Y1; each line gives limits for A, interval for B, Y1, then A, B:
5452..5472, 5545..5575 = 3.92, 1.95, 1.97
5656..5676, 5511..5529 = 3.89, 1.95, 1.94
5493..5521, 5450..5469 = 3.89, 1.93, 1.96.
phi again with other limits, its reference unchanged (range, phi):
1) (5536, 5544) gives 5540.8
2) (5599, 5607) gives 5604.5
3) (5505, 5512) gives 5510.8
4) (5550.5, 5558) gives 5554.1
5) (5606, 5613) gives 5607.7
